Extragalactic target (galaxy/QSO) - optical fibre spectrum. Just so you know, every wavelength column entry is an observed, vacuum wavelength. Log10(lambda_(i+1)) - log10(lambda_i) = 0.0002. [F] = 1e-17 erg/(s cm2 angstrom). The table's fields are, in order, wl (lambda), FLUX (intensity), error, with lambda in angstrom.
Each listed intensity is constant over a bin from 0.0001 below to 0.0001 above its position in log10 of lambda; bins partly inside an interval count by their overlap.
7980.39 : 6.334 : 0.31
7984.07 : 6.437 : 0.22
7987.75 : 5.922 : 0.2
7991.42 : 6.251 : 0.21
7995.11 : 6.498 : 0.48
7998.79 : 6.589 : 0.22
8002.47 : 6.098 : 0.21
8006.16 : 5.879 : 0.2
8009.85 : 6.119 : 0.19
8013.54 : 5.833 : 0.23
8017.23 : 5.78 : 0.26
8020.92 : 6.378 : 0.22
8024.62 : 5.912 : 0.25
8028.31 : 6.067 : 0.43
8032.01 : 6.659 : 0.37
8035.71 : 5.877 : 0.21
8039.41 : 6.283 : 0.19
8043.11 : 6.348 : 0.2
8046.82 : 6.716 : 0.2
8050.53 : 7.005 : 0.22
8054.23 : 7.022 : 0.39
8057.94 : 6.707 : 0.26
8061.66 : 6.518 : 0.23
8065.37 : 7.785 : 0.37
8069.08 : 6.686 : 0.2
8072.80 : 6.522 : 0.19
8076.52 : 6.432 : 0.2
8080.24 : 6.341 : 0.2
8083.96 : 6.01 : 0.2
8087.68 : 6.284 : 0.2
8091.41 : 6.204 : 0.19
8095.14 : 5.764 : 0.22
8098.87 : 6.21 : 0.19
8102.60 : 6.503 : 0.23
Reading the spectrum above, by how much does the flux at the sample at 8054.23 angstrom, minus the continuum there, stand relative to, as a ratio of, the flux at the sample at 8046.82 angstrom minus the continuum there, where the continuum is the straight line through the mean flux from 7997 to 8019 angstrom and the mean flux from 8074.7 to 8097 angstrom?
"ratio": 1.5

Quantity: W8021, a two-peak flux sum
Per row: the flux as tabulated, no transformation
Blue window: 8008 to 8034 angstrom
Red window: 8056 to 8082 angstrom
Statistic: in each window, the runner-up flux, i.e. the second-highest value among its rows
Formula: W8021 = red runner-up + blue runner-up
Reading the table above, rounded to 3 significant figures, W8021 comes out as 13.1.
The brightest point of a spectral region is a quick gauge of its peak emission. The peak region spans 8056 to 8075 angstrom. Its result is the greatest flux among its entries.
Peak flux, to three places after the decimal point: 7.785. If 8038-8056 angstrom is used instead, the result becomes 7.022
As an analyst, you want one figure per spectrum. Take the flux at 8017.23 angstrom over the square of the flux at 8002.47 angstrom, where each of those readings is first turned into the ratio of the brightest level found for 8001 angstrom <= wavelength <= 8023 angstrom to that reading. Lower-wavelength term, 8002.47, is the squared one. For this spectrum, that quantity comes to 1.01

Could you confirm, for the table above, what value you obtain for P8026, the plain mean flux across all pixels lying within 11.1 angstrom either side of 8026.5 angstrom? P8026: 6.1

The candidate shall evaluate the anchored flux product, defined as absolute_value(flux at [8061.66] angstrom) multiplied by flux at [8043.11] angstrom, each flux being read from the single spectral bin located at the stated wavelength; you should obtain 41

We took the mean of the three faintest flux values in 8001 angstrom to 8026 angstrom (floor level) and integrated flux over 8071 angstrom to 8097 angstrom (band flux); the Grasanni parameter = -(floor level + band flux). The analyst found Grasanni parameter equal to -168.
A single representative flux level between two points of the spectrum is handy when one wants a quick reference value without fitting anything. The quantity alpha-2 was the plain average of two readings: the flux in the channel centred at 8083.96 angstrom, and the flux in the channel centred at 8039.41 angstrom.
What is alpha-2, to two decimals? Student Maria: 6.15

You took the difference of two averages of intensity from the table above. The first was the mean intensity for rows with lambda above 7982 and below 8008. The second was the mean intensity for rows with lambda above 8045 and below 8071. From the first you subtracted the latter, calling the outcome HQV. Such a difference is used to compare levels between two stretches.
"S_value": -0.7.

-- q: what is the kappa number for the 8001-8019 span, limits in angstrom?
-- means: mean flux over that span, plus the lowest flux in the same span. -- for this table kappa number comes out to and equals 11.7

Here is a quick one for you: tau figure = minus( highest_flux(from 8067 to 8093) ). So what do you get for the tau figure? -6.7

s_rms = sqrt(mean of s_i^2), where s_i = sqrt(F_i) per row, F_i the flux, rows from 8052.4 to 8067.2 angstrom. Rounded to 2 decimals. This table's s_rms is 2.65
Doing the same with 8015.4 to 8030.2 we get 2.46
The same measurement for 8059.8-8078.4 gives 2.61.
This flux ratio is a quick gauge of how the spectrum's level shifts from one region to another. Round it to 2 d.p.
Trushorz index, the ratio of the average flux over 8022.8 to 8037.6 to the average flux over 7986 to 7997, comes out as 0.98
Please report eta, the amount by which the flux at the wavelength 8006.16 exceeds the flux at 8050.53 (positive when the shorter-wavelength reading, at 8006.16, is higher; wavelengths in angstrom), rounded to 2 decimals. -1.13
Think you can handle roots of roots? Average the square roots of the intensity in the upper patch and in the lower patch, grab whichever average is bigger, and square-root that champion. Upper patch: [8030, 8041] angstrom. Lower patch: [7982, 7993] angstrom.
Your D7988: 1.58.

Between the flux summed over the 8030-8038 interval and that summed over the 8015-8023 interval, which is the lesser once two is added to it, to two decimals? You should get 14.16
